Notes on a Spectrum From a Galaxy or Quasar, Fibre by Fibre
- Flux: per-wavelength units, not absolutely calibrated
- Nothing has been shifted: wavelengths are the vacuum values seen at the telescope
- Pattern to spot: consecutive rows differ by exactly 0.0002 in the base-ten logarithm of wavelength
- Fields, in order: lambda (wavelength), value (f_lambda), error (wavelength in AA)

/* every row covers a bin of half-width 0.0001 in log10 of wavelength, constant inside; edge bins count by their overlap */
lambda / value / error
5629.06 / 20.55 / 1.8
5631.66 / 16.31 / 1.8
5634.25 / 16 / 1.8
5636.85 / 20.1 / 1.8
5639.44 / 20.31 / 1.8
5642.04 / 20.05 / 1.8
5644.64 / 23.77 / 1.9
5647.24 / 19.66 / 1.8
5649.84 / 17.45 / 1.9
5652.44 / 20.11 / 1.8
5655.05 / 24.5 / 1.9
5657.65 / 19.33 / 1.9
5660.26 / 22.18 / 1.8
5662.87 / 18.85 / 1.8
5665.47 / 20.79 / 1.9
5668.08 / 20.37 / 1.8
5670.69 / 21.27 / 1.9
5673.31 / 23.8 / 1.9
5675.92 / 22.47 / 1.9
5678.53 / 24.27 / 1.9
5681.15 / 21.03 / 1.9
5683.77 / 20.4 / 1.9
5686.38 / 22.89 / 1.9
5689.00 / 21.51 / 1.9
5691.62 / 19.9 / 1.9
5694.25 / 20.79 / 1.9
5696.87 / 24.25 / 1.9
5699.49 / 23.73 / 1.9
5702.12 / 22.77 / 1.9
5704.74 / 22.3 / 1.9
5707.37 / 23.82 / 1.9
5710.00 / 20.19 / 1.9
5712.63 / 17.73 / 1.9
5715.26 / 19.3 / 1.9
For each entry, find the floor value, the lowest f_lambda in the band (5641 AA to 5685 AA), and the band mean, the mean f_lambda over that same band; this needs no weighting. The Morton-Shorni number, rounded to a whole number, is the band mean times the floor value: 370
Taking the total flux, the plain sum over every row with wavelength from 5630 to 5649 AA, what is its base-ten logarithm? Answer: 2.13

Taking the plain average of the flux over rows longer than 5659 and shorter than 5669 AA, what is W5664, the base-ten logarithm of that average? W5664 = 1.31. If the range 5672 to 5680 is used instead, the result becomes 1.37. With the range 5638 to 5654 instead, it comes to 1.31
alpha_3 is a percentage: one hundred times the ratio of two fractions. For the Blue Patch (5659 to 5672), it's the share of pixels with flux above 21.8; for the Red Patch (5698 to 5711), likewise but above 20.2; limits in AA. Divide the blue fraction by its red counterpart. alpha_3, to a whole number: 25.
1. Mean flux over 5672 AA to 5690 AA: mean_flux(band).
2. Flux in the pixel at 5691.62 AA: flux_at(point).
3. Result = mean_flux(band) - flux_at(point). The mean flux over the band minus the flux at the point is 2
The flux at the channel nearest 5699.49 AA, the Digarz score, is 23.73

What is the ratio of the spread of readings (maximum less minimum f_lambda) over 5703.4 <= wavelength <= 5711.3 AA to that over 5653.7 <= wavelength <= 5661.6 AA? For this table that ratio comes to 0.7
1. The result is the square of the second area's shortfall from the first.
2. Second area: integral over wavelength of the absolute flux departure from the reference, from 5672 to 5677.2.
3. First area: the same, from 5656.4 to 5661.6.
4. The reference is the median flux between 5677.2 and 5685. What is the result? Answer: 13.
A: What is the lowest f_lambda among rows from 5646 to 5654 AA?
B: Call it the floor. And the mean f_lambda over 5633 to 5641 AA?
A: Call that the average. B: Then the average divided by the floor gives 1.08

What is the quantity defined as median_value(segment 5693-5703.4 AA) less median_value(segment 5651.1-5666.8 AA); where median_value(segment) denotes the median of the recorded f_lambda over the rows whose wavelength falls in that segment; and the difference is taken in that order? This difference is 2.8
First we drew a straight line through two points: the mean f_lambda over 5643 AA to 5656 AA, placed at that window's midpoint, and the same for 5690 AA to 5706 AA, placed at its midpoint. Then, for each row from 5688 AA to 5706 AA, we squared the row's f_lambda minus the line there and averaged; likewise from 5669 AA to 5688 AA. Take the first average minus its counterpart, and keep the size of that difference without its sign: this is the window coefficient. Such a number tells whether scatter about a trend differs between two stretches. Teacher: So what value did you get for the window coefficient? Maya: 0.2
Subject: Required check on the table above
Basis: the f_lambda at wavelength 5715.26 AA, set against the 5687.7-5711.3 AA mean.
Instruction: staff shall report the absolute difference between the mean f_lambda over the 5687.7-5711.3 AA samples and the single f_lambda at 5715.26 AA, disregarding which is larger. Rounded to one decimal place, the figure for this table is 2.8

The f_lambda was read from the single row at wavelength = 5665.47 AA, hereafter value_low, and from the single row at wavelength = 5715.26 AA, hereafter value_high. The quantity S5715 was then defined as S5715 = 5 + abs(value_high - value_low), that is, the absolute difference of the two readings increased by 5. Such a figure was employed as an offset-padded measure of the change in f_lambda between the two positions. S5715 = 6.5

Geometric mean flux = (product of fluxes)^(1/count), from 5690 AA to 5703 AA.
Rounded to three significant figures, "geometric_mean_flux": 22.2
